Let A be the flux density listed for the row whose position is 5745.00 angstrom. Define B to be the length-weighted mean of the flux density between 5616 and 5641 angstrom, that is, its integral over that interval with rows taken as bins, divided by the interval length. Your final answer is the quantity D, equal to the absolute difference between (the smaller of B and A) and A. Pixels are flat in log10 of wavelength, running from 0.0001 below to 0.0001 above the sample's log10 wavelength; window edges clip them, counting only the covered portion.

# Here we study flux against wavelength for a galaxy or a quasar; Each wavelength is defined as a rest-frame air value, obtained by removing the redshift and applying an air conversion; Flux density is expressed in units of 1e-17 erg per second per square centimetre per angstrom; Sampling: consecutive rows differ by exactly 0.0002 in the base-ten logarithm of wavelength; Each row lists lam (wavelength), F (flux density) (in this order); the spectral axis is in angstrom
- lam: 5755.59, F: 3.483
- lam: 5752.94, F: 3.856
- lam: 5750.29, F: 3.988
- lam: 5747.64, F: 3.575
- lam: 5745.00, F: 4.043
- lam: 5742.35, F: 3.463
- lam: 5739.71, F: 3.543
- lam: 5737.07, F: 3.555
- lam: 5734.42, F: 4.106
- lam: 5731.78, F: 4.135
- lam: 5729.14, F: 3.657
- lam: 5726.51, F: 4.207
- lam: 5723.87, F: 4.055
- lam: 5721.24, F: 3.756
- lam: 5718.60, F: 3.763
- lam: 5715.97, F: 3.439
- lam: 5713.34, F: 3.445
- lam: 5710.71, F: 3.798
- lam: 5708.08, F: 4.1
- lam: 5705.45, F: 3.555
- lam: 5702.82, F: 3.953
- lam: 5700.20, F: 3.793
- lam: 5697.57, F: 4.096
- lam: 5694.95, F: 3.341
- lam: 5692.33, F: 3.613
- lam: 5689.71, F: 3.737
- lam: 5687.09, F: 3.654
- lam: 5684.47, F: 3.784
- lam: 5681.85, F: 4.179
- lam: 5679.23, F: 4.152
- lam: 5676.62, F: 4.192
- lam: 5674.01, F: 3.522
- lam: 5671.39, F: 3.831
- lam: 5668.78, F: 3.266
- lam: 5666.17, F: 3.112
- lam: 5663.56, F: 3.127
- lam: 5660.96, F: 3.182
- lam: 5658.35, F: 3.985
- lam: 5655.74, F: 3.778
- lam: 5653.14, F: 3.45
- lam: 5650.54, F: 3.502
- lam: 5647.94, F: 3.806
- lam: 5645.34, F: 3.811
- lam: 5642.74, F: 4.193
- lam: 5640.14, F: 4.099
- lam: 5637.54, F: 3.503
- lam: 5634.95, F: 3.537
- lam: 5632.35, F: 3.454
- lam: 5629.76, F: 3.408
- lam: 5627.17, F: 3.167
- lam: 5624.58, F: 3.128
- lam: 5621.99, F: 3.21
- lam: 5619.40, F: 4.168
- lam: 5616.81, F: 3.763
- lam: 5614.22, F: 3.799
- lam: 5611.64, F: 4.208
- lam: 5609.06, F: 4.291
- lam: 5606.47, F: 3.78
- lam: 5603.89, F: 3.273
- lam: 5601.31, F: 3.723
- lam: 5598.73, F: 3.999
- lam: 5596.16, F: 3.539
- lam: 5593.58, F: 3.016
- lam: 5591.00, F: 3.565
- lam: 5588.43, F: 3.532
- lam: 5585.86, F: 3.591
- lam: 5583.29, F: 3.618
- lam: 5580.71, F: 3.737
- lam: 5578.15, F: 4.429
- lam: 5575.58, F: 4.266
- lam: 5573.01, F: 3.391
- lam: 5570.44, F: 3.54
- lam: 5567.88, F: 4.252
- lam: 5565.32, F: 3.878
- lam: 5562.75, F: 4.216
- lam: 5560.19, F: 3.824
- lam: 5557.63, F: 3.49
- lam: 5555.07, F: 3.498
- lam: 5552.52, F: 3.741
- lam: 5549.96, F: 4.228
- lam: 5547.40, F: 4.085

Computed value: 0.51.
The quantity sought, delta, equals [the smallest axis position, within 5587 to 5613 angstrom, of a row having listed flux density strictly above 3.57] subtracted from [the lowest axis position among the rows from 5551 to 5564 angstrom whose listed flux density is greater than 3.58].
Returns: -46.2 angstrom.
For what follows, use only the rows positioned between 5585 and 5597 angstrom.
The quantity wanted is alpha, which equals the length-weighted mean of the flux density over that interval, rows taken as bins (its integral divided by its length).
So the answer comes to 3.44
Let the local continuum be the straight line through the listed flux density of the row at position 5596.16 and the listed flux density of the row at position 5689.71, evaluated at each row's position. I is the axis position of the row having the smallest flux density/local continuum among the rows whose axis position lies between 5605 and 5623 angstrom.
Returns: 5621.99 angstrom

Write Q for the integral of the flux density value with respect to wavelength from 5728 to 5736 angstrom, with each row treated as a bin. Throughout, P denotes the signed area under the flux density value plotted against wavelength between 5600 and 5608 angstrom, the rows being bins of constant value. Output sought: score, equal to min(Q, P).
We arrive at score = 28.9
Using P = 28.9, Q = 32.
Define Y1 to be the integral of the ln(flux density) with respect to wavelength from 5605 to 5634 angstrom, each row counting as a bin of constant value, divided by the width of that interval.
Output 1.29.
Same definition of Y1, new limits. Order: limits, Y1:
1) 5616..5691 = 1.29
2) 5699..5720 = 1.31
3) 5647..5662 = 1.28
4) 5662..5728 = 1.31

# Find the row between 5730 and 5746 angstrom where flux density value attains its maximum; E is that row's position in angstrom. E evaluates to 5731.78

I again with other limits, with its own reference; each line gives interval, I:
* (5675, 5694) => 5692.33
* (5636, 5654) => 5653.14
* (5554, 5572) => 5557.63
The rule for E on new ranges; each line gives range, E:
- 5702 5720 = 5708.08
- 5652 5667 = 5658.35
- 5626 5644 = 5642.74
